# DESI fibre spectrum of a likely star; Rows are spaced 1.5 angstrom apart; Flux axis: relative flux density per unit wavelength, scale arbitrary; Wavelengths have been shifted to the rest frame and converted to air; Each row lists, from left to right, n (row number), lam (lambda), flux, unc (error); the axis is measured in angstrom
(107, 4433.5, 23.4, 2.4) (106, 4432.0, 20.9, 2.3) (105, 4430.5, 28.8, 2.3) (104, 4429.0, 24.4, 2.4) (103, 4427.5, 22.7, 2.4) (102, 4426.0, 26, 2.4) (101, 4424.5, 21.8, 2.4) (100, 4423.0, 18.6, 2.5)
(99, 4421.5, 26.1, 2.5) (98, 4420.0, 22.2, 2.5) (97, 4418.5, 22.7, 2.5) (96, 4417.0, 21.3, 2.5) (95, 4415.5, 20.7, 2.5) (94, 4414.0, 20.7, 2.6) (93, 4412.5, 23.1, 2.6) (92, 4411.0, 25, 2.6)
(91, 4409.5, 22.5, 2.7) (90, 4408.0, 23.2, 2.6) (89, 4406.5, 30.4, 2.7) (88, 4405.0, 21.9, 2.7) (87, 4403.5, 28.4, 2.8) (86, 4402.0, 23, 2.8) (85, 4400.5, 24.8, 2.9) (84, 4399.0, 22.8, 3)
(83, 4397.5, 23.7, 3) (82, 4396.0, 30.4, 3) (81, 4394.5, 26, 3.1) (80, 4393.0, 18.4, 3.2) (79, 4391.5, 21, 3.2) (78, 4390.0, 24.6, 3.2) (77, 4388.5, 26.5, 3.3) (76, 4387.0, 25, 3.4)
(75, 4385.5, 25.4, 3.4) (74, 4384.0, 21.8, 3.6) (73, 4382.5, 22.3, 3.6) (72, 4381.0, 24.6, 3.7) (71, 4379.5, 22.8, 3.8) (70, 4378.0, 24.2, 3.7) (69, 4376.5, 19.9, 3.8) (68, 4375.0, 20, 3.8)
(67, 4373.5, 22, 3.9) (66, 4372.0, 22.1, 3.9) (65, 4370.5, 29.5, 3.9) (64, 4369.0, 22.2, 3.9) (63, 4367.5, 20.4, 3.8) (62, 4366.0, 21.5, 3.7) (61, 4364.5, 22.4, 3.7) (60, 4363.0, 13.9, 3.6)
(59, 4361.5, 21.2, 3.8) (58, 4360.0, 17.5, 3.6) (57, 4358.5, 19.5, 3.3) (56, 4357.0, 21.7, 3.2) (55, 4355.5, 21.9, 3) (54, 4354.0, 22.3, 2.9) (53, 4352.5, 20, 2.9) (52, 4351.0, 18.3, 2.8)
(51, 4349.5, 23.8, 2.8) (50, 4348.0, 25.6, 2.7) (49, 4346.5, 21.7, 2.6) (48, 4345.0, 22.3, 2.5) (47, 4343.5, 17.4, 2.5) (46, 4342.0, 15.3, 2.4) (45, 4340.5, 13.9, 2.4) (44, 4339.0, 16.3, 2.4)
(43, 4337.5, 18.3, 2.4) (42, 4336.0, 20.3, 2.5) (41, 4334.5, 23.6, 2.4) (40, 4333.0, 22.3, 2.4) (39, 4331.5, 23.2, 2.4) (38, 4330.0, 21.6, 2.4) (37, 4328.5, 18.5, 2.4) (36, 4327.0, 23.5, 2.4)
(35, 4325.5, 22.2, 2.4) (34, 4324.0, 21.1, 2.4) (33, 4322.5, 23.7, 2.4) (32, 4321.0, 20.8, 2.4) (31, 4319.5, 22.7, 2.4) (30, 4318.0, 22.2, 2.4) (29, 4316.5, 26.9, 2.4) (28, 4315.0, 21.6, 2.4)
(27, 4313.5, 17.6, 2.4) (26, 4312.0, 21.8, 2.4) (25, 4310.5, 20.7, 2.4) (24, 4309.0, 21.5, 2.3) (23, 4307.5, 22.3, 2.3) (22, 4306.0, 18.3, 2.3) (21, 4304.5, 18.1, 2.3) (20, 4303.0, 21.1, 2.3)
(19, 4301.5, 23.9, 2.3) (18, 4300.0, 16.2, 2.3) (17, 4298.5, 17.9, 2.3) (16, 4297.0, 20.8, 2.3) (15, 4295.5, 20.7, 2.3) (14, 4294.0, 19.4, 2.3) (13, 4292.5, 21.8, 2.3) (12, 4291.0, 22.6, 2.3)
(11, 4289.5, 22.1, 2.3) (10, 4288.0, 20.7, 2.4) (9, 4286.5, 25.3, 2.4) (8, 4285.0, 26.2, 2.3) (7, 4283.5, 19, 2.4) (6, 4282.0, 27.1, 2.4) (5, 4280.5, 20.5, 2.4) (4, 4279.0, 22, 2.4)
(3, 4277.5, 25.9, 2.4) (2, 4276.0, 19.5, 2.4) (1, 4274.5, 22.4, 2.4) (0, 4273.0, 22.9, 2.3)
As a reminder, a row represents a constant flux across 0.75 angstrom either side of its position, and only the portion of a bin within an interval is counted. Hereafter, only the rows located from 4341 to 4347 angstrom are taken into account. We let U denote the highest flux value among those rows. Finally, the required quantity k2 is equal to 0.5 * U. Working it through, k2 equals 11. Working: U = 22.3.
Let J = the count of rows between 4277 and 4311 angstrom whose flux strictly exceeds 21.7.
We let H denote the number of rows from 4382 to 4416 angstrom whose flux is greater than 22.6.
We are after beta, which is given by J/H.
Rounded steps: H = 15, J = 10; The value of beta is 0.7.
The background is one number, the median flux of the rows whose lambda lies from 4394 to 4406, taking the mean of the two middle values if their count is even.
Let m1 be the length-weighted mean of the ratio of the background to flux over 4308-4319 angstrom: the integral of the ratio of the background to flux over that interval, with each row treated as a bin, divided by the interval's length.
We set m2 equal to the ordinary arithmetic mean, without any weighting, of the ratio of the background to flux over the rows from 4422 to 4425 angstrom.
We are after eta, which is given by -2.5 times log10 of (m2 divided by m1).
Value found -0.08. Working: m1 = 1.13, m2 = 1.21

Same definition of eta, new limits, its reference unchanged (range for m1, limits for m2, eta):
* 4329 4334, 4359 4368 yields -0.17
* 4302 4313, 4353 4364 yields -0.07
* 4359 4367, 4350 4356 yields 0.10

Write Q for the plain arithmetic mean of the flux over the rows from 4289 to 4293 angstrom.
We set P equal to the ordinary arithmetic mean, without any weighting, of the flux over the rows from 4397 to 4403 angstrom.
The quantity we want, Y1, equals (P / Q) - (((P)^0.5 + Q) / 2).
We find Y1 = -12.4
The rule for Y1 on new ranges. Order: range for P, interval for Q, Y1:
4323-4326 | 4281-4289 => -13.2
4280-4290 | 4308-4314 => -11.5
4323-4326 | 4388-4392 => -13.4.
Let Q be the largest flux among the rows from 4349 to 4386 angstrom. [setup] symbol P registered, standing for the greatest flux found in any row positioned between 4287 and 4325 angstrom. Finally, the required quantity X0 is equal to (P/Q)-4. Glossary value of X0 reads -3.09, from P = 26.9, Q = 29.5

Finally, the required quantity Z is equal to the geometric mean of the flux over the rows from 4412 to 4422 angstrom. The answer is 22.3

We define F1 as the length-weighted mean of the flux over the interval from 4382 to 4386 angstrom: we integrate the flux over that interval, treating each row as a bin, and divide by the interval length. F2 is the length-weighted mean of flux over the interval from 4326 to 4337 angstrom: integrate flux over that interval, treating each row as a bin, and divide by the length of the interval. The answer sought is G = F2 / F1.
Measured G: 0.94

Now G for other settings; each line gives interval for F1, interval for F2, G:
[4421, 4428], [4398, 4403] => 1.04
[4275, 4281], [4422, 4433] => 1.06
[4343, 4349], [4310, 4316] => 0.94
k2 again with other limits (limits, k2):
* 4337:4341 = 9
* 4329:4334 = 12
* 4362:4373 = 15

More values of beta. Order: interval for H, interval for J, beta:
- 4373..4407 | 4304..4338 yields 0.7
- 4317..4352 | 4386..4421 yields 2.6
